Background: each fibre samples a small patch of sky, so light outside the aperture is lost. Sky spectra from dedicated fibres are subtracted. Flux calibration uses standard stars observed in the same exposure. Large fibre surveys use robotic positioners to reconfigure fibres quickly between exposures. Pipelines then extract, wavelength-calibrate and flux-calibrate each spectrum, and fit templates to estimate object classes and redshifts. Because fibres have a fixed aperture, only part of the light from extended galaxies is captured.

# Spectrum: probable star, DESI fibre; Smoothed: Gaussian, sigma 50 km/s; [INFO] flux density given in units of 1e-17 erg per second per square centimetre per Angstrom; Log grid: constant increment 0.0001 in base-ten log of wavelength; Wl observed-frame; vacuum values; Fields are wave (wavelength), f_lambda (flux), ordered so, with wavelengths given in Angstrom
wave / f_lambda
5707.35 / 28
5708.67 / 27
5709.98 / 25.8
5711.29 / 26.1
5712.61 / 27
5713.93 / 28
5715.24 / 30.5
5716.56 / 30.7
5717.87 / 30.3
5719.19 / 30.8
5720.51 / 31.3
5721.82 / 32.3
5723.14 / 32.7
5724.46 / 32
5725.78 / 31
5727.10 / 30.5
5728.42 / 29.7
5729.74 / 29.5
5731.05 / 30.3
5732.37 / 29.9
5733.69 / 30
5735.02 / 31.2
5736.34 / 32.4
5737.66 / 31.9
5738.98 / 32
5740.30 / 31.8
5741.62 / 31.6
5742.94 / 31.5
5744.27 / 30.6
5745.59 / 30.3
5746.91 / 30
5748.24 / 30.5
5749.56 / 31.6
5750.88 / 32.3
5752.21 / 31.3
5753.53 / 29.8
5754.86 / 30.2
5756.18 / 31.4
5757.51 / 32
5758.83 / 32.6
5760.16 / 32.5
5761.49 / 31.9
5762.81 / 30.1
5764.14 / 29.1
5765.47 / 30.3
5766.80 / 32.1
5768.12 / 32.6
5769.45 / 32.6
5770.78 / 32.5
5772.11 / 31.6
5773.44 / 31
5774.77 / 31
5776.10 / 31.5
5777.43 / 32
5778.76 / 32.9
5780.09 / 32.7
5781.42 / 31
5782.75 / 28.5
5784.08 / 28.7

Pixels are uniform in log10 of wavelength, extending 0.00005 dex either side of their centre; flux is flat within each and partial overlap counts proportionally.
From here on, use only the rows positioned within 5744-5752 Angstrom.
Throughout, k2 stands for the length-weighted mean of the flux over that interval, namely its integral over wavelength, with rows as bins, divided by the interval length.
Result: 30.9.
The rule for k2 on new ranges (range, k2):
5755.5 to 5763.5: 31.8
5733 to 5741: 31.5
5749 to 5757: 31.1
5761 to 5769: 31.1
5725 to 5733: 30.2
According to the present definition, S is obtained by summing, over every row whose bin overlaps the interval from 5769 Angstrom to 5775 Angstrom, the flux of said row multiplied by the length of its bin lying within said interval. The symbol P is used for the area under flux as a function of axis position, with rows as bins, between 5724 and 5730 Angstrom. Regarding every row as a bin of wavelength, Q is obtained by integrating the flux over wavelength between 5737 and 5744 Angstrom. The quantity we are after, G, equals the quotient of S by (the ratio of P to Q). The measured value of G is 231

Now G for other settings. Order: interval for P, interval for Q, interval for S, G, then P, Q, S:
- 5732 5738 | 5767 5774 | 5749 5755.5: 243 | 186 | 225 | 202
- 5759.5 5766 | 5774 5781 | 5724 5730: 205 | 200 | 224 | 183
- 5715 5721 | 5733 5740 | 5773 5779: 227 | 184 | 220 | 190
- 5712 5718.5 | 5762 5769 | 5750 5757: 247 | 191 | 217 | 217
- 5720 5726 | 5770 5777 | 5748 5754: 216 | 192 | 221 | 187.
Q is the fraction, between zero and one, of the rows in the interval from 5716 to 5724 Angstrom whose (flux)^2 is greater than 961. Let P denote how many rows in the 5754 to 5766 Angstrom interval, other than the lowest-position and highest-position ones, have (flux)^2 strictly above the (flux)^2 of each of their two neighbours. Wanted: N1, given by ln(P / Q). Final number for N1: 0.7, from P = 1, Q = 0.50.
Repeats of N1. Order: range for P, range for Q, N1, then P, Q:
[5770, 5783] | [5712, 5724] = 1.1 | 1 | 0.33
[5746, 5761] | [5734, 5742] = 0.7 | 2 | 1.00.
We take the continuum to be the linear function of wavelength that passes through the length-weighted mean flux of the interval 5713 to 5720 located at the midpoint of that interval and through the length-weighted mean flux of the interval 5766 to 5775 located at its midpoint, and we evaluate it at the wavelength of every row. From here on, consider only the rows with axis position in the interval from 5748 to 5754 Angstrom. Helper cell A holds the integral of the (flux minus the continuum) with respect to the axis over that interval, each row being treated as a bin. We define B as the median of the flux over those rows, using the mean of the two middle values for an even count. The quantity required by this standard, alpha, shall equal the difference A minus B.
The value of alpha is -31.5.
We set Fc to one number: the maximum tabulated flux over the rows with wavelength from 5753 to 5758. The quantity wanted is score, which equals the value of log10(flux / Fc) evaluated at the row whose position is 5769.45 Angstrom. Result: 0.01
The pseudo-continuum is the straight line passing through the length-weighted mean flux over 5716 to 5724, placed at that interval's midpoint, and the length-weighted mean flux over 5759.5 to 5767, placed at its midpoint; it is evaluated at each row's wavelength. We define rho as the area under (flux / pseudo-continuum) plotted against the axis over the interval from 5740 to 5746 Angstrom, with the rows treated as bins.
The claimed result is 6.00 Angstrom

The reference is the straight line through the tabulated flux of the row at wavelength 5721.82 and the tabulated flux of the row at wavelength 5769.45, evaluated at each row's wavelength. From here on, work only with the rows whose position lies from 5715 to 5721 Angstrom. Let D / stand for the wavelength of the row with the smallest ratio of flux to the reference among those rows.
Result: 5717.87 Angstrom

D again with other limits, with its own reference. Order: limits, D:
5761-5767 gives 5764.14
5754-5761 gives 5754.86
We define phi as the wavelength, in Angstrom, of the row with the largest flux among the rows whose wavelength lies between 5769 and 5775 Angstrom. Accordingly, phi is 5769.45 Angstrom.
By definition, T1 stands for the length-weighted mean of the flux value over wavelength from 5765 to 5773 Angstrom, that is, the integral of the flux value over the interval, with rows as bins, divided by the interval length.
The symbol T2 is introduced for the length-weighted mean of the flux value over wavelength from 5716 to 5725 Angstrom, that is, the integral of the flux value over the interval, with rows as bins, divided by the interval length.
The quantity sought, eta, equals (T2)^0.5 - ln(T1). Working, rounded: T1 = 32.0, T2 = 31.5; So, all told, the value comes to 2.14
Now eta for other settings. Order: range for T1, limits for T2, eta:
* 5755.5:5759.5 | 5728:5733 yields 2.00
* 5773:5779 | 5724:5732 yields 2.06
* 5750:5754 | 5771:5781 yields 2.20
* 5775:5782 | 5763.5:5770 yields 2.13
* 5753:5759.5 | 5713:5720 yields 2.03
